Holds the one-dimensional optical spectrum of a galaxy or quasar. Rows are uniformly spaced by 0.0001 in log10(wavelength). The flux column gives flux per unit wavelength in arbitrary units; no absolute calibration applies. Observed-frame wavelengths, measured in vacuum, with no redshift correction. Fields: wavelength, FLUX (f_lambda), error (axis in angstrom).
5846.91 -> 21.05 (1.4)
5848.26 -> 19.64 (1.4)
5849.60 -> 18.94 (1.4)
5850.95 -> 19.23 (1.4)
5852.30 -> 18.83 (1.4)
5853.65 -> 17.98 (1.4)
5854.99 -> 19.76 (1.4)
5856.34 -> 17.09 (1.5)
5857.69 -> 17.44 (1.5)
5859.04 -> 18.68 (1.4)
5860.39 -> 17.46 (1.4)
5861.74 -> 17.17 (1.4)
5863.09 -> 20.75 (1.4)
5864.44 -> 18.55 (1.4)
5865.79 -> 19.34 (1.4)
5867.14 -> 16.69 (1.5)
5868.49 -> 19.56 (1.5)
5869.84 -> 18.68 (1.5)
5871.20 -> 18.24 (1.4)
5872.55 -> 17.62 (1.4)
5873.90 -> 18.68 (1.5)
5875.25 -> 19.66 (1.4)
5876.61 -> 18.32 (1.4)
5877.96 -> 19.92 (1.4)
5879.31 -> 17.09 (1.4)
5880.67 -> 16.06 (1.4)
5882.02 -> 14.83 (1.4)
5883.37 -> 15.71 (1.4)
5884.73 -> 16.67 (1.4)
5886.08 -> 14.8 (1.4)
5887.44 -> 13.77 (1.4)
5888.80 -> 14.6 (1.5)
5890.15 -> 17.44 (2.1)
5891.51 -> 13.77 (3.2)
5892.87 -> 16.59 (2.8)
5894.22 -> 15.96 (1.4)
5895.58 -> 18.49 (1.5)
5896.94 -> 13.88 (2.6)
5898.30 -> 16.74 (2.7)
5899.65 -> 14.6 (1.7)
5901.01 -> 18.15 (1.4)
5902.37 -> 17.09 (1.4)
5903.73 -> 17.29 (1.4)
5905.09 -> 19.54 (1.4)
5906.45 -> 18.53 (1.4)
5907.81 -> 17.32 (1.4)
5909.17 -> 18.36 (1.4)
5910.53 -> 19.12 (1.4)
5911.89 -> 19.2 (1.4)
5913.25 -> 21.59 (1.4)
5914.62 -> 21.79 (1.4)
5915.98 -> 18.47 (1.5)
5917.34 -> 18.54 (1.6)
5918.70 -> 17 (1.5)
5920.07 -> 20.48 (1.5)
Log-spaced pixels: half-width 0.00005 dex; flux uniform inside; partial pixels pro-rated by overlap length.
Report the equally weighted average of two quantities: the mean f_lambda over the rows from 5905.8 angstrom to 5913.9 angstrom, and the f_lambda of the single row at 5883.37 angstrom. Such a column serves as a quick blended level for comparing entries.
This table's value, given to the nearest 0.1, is 17.4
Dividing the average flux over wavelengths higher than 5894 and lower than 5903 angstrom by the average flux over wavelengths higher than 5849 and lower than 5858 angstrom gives 0.89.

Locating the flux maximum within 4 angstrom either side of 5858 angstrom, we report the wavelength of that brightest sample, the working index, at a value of 5854.99 angstrom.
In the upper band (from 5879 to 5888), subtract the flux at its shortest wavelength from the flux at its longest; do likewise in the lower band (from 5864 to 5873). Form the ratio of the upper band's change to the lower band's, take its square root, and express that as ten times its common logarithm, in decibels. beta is 3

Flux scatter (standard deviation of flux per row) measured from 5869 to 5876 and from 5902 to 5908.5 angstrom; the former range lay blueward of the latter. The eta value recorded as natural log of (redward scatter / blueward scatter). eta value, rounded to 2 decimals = 0.35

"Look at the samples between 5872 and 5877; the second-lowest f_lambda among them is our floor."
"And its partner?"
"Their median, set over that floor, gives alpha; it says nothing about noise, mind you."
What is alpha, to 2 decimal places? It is 1.01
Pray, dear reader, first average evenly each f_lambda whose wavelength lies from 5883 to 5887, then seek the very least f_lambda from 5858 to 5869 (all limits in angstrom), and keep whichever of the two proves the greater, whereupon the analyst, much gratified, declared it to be 16.7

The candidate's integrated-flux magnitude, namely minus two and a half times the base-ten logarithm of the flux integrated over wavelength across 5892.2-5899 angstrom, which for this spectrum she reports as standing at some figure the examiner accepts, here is -5.11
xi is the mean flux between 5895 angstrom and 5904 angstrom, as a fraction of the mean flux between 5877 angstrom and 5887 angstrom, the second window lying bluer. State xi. 1.01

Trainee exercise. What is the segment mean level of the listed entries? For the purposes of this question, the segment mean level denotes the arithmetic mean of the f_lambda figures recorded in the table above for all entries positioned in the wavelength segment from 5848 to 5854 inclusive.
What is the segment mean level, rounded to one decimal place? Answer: 18.9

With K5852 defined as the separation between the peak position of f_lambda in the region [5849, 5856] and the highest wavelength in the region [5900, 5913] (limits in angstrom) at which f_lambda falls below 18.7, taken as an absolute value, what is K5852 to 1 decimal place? 54.2 angstrom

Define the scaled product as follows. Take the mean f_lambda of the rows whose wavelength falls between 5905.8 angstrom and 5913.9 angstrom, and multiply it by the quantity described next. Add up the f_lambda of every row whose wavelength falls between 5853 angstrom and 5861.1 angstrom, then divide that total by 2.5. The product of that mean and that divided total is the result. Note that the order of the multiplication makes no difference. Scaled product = 825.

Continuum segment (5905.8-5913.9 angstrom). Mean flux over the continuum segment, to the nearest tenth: 19.0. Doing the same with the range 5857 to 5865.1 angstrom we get 18.3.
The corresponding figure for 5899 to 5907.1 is 17.5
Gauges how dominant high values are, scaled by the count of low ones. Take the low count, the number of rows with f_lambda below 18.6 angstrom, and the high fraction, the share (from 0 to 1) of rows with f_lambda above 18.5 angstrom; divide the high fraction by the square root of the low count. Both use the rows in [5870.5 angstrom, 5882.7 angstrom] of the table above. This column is 0.14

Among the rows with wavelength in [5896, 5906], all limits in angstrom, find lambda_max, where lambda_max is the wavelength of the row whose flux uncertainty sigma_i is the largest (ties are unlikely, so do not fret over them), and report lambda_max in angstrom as 5898.30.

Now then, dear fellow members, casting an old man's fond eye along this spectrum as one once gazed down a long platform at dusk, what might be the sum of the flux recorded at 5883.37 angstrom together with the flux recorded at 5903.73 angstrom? 33.0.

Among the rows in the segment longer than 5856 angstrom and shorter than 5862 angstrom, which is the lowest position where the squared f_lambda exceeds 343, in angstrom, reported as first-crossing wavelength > 5859.04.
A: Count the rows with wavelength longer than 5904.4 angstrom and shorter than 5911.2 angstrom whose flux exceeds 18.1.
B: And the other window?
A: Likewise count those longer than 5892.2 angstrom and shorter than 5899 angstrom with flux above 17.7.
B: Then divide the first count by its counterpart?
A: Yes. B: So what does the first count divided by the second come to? 4.0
